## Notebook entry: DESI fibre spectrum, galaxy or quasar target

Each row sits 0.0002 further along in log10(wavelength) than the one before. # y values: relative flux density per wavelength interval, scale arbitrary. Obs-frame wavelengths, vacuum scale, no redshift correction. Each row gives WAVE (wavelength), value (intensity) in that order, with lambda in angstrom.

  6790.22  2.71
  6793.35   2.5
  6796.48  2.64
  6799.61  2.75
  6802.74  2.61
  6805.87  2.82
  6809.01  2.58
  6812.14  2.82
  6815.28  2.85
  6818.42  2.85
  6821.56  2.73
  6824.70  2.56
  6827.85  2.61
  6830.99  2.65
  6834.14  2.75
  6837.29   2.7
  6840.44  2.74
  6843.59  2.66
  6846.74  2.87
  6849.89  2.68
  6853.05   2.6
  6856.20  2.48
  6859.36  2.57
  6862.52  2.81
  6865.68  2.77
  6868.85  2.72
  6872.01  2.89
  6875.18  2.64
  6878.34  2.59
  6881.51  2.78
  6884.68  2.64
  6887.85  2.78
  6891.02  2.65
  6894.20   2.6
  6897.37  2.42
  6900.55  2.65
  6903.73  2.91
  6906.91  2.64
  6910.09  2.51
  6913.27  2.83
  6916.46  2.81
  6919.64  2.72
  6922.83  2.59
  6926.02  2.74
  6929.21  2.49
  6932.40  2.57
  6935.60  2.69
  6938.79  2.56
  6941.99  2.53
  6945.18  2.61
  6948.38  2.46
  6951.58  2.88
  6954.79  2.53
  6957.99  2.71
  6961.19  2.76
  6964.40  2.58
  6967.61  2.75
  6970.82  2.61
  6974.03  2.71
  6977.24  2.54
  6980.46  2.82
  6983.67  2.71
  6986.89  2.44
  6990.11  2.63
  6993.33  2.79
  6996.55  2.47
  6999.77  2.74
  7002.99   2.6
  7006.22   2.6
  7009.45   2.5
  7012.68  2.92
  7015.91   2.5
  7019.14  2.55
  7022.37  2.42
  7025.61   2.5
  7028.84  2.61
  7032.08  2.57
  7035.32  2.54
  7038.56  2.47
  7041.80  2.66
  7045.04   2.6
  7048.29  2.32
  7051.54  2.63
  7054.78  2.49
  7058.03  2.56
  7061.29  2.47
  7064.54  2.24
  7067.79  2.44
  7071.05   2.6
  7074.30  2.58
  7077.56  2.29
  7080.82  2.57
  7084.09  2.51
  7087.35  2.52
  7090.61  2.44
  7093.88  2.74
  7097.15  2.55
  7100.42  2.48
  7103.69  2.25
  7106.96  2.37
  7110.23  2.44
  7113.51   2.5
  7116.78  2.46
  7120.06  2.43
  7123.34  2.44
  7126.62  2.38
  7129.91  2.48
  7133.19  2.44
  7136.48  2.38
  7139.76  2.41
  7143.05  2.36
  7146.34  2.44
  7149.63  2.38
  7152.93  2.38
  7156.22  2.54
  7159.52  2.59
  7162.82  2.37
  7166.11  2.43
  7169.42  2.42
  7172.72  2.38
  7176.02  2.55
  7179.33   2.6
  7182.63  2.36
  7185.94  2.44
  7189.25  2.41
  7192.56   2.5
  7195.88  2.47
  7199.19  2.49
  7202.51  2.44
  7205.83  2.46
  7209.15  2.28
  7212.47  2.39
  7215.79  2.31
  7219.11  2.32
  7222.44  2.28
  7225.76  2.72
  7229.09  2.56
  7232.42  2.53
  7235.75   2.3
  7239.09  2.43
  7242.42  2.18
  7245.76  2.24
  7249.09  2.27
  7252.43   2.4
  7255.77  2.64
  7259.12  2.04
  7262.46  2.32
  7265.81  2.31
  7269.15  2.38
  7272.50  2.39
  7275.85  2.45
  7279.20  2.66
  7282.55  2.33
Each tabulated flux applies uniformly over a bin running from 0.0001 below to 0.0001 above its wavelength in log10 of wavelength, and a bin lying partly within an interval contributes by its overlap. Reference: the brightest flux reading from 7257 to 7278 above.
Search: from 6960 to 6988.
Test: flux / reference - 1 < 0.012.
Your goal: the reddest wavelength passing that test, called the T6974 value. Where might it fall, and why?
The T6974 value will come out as 6986.89 angstrom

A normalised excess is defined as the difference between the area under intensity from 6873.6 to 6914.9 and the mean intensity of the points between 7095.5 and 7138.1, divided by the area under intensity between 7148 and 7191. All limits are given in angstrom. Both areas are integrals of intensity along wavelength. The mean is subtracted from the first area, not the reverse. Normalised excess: 1.02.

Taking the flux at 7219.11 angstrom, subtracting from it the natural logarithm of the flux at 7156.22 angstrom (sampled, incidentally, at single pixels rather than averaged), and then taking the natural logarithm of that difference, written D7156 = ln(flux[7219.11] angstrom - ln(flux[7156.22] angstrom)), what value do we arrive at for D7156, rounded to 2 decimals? 0.33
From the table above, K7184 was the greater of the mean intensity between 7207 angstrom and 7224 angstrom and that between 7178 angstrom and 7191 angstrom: 2.45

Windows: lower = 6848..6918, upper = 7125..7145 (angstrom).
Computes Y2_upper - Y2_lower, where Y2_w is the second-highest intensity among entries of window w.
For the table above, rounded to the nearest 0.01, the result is -0.45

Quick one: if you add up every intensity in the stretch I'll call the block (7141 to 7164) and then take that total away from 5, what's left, -12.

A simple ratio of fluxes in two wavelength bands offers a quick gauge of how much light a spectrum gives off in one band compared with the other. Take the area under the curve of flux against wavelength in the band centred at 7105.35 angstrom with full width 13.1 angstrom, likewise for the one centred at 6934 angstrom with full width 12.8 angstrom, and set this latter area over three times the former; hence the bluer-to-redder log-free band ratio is 0.352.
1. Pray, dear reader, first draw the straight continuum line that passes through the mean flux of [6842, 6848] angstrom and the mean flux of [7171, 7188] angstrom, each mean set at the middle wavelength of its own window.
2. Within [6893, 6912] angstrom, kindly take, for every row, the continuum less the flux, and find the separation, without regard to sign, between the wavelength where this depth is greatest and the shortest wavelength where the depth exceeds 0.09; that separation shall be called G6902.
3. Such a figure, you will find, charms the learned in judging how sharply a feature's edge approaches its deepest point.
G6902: 3.2 angstrom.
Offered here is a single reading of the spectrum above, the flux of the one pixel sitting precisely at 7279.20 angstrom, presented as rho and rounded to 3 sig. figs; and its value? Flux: 2.66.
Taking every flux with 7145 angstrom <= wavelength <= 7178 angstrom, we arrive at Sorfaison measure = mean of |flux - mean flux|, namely 0.067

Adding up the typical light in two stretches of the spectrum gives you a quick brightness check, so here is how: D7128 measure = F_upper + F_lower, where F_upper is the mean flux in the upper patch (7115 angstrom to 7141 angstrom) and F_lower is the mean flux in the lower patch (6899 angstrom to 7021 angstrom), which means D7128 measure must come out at 5.08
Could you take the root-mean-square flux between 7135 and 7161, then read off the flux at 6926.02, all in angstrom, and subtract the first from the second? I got 0.30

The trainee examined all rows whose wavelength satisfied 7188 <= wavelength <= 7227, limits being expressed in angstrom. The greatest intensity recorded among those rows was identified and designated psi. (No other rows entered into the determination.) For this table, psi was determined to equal 2.72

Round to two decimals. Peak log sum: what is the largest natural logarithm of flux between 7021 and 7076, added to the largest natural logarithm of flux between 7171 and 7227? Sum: 1.98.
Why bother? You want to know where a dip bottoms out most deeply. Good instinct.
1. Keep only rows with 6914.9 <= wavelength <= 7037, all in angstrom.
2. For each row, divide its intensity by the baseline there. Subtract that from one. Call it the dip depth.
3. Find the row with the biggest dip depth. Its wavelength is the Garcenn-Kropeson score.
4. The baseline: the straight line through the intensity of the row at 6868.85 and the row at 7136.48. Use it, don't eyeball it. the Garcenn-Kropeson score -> 6948.38 angstrom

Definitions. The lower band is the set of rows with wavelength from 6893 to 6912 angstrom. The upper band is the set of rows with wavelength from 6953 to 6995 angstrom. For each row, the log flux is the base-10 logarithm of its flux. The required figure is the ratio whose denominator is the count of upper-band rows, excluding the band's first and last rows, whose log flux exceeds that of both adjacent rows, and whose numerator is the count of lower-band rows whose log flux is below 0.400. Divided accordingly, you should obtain 0.50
